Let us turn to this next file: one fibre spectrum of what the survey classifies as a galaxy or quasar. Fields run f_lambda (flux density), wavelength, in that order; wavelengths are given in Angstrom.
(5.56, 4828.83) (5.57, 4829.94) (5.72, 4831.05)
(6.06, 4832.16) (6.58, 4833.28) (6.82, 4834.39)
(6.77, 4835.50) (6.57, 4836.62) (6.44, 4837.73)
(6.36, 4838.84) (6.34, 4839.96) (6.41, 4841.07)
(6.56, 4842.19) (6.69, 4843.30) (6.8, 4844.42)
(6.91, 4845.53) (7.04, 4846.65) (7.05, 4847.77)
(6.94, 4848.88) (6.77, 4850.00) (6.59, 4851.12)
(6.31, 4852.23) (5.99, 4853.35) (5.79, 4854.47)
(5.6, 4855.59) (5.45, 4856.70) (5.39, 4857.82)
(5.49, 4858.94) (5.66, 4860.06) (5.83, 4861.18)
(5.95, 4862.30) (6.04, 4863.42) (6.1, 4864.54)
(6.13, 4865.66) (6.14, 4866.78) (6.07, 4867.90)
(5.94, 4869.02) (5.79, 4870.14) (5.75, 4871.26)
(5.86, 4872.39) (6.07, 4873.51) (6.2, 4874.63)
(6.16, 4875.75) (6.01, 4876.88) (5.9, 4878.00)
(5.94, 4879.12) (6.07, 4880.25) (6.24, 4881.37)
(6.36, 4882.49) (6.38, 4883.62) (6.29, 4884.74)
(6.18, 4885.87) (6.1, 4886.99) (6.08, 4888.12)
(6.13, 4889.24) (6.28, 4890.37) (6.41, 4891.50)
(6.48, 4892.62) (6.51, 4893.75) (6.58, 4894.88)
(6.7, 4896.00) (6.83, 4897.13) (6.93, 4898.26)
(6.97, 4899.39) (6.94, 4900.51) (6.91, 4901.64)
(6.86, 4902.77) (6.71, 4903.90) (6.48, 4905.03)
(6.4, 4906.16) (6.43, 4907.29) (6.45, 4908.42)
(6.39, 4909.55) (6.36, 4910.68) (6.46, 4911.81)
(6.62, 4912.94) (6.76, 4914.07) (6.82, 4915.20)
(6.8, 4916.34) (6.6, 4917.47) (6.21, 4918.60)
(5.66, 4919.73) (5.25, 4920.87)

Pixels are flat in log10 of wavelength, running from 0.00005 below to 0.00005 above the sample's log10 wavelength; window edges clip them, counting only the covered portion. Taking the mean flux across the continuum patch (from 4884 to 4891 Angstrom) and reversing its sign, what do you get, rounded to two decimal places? -6.18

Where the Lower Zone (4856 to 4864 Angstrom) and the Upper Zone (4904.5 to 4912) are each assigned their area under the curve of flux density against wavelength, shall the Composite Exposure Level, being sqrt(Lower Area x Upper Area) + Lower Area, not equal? 92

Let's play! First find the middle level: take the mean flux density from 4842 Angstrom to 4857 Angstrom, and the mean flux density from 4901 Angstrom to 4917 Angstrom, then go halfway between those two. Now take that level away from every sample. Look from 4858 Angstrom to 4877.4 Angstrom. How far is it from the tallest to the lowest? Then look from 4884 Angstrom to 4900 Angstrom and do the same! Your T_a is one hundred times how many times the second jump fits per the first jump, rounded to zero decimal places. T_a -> 125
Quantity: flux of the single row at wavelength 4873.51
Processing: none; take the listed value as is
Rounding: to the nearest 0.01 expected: 6.07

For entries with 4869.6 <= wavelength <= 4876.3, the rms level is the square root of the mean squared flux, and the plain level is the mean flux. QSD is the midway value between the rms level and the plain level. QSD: 6.0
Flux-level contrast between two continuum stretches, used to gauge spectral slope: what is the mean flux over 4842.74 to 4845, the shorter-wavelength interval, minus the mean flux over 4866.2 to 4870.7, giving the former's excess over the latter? 0.8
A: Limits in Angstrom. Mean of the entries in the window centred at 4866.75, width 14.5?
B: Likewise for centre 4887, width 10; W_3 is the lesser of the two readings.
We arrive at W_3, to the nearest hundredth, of 5.95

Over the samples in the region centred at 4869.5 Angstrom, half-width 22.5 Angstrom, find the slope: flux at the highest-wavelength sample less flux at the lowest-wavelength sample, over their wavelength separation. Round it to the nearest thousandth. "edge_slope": -0.015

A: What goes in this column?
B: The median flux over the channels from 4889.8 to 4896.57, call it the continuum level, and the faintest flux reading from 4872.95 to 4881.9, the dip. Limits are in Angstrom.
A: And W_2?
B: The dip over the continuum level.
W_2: 0.908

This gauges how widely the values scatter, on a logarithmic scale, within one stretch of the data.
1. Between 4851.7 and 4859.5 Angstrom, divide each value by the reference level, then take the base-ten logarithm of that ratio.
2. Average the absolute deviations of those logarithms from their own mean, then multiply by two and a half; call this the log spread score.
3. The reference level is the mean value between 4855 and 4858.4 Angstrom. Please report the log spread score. 0.0503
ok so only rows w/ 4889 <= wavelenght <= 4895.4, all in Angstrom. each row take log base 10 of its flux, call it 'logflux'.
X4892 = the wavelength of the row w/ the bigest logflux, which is 4894.88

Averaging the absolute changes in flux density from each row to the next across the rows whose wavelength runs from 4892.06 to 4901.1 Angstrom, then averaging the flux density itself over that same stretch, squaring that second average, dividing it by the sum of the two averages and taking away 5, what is 1.7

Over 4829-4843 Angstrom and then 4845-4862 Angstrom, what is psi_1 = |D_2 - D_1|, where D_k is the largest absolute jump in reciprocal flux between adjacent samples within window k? 0.0046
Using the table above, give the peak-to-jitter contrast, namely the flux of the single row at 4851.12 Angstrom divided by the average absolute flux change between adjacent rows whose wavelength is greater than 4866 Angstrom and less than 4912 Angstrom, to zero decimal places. 73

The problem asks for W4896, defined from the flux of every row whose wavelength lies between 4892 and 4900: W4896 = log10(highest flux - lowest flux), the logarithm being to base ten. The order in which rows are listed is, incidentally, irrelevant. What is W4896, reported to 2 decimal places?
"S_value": -0.31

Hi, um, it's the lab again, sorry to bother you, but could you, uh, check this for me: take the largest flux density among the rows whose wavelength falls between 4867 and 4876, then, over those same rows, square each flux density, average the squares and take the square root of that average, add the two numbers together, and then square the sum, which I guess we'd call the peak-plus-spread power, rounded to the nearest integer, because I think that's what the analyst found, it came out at 148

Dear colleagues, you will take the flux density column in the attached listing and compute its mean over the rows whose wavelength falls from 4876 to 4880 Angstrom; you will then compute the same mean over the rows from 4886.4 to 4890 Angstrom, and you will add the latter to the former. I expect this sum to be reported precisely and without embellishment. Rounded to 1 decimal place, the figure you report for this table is 12.1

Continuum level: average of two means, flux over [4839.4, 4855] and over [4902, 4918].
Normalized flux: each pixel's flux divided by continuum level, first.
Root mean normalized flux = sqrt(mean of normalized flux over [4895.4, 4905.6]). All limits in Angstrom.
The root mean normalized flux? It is 1.02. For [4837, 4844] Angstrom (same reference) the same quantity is 0.99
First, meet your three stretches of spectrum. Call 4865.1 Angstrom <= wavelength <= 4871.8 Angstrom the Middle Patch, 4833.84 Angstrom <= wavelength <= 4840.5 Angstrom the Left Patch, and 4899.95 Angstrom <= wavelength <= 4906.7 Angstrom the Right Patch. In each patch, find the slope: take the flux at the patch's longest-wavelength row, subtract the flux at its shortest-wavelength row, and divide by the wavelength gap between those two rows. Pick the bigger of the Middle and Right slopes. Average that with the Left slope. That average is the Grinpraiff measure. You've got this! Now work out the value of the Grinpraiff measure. -0.08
